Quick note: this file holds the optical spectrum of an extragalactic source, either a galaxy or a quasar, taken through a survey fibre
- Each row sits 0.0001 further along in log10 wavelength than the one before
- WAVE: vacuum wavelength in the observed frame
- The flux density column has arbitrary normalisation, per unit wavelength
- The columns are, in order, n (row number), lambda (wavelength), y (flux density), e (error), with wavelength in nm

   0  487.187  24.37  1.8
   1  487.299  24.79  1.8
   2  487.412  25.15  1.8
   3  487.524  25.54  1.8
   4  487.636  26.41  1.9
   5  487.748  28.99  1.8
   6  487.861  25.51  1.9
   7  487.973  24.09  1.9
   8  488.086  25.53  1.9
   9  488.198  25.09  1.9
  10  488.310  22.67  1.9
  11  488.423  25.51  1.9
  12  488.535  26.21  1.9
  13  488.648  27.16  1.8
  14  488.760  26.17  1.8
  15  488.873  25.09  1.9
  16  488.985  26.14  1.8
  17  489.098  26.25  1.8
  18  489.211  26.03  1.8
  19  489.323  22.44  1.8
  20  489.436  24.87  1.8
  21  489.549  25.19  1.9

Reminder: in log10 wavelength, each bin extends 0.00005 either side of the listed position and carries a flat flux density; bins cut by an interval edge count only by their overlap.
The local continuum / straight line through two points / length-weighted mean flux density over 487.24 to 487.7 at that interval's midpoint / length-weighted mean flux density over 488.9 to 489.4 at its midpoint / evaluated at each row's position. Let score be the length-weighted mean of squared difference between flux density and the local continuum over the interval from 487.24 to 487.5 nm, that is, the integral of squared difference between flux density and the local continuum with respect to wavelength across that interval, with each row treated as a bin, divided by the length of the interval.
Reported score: 0.4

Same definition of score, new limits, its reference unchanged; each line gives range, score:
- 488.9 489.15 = 0.8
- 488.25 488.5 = 3.4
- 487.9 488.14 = 0.9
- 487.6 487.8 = 7.0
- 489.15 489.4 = 3.7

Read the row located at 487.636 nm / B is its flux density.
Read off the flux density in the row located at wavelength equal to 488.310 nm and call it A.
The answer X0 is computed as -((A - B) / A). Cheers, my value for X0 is 0.16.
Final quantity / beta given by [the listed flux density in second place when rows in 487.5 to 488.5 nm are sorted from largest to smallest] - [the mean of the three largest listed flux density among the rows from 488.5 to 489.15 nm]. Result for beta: -0.1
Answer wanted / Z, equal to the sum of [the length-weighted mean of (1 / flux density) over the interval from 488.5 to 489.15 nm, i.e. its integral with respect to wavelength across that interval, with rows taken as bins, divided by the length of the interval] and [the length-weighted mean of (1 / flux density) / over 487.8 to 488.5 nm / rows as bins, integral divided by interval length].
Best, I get 0.0786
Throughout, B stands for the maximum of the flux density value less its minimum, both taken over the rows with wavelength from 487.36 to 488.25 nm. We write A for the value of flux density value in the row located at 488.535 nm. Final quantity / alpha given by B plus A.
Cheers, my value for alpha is 31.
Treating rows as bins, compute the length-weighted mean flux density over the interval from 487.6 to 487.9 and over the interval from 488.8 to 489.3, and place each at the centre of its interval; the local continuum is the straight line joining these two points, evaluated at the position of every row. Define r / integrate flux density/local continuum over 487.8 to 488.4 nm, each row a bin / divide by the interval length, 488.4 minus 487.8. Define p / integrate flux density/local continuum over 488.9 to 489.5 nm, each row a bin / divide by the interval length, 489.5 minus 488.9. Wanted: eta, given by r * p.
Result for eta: 0.910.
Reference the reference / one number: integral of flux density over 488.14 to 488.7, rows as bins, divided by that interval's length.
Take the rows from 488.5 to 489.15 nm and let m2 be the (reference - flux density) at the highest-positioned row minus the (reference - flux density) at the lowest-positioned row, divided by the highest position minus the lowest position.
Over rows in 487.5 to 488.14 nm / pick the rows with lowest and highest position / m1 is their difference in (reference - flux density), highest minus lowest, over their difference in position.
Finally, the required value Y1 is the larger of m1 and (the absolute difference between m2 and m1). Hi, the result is 0.1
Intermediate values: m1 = 0.0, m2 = -0.1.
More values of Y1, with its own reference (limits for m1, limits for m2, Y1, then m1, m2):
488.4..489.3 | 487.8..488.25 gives 1.9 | -0.7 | 1.2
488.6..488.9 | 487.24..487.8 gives 18.6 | 9.2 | -9.4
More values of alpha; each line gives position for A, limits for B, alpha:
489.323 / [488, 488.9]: 27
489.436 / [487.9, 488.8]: 29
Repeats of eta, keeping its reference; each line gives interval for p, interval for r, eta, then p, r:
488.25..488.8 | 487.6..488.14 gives 0.943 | 0.974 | 0.97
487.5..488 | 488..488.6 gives 0.916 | 0.971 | 0.94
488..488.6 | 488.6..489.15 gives 0.955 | 0.944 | 1.01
